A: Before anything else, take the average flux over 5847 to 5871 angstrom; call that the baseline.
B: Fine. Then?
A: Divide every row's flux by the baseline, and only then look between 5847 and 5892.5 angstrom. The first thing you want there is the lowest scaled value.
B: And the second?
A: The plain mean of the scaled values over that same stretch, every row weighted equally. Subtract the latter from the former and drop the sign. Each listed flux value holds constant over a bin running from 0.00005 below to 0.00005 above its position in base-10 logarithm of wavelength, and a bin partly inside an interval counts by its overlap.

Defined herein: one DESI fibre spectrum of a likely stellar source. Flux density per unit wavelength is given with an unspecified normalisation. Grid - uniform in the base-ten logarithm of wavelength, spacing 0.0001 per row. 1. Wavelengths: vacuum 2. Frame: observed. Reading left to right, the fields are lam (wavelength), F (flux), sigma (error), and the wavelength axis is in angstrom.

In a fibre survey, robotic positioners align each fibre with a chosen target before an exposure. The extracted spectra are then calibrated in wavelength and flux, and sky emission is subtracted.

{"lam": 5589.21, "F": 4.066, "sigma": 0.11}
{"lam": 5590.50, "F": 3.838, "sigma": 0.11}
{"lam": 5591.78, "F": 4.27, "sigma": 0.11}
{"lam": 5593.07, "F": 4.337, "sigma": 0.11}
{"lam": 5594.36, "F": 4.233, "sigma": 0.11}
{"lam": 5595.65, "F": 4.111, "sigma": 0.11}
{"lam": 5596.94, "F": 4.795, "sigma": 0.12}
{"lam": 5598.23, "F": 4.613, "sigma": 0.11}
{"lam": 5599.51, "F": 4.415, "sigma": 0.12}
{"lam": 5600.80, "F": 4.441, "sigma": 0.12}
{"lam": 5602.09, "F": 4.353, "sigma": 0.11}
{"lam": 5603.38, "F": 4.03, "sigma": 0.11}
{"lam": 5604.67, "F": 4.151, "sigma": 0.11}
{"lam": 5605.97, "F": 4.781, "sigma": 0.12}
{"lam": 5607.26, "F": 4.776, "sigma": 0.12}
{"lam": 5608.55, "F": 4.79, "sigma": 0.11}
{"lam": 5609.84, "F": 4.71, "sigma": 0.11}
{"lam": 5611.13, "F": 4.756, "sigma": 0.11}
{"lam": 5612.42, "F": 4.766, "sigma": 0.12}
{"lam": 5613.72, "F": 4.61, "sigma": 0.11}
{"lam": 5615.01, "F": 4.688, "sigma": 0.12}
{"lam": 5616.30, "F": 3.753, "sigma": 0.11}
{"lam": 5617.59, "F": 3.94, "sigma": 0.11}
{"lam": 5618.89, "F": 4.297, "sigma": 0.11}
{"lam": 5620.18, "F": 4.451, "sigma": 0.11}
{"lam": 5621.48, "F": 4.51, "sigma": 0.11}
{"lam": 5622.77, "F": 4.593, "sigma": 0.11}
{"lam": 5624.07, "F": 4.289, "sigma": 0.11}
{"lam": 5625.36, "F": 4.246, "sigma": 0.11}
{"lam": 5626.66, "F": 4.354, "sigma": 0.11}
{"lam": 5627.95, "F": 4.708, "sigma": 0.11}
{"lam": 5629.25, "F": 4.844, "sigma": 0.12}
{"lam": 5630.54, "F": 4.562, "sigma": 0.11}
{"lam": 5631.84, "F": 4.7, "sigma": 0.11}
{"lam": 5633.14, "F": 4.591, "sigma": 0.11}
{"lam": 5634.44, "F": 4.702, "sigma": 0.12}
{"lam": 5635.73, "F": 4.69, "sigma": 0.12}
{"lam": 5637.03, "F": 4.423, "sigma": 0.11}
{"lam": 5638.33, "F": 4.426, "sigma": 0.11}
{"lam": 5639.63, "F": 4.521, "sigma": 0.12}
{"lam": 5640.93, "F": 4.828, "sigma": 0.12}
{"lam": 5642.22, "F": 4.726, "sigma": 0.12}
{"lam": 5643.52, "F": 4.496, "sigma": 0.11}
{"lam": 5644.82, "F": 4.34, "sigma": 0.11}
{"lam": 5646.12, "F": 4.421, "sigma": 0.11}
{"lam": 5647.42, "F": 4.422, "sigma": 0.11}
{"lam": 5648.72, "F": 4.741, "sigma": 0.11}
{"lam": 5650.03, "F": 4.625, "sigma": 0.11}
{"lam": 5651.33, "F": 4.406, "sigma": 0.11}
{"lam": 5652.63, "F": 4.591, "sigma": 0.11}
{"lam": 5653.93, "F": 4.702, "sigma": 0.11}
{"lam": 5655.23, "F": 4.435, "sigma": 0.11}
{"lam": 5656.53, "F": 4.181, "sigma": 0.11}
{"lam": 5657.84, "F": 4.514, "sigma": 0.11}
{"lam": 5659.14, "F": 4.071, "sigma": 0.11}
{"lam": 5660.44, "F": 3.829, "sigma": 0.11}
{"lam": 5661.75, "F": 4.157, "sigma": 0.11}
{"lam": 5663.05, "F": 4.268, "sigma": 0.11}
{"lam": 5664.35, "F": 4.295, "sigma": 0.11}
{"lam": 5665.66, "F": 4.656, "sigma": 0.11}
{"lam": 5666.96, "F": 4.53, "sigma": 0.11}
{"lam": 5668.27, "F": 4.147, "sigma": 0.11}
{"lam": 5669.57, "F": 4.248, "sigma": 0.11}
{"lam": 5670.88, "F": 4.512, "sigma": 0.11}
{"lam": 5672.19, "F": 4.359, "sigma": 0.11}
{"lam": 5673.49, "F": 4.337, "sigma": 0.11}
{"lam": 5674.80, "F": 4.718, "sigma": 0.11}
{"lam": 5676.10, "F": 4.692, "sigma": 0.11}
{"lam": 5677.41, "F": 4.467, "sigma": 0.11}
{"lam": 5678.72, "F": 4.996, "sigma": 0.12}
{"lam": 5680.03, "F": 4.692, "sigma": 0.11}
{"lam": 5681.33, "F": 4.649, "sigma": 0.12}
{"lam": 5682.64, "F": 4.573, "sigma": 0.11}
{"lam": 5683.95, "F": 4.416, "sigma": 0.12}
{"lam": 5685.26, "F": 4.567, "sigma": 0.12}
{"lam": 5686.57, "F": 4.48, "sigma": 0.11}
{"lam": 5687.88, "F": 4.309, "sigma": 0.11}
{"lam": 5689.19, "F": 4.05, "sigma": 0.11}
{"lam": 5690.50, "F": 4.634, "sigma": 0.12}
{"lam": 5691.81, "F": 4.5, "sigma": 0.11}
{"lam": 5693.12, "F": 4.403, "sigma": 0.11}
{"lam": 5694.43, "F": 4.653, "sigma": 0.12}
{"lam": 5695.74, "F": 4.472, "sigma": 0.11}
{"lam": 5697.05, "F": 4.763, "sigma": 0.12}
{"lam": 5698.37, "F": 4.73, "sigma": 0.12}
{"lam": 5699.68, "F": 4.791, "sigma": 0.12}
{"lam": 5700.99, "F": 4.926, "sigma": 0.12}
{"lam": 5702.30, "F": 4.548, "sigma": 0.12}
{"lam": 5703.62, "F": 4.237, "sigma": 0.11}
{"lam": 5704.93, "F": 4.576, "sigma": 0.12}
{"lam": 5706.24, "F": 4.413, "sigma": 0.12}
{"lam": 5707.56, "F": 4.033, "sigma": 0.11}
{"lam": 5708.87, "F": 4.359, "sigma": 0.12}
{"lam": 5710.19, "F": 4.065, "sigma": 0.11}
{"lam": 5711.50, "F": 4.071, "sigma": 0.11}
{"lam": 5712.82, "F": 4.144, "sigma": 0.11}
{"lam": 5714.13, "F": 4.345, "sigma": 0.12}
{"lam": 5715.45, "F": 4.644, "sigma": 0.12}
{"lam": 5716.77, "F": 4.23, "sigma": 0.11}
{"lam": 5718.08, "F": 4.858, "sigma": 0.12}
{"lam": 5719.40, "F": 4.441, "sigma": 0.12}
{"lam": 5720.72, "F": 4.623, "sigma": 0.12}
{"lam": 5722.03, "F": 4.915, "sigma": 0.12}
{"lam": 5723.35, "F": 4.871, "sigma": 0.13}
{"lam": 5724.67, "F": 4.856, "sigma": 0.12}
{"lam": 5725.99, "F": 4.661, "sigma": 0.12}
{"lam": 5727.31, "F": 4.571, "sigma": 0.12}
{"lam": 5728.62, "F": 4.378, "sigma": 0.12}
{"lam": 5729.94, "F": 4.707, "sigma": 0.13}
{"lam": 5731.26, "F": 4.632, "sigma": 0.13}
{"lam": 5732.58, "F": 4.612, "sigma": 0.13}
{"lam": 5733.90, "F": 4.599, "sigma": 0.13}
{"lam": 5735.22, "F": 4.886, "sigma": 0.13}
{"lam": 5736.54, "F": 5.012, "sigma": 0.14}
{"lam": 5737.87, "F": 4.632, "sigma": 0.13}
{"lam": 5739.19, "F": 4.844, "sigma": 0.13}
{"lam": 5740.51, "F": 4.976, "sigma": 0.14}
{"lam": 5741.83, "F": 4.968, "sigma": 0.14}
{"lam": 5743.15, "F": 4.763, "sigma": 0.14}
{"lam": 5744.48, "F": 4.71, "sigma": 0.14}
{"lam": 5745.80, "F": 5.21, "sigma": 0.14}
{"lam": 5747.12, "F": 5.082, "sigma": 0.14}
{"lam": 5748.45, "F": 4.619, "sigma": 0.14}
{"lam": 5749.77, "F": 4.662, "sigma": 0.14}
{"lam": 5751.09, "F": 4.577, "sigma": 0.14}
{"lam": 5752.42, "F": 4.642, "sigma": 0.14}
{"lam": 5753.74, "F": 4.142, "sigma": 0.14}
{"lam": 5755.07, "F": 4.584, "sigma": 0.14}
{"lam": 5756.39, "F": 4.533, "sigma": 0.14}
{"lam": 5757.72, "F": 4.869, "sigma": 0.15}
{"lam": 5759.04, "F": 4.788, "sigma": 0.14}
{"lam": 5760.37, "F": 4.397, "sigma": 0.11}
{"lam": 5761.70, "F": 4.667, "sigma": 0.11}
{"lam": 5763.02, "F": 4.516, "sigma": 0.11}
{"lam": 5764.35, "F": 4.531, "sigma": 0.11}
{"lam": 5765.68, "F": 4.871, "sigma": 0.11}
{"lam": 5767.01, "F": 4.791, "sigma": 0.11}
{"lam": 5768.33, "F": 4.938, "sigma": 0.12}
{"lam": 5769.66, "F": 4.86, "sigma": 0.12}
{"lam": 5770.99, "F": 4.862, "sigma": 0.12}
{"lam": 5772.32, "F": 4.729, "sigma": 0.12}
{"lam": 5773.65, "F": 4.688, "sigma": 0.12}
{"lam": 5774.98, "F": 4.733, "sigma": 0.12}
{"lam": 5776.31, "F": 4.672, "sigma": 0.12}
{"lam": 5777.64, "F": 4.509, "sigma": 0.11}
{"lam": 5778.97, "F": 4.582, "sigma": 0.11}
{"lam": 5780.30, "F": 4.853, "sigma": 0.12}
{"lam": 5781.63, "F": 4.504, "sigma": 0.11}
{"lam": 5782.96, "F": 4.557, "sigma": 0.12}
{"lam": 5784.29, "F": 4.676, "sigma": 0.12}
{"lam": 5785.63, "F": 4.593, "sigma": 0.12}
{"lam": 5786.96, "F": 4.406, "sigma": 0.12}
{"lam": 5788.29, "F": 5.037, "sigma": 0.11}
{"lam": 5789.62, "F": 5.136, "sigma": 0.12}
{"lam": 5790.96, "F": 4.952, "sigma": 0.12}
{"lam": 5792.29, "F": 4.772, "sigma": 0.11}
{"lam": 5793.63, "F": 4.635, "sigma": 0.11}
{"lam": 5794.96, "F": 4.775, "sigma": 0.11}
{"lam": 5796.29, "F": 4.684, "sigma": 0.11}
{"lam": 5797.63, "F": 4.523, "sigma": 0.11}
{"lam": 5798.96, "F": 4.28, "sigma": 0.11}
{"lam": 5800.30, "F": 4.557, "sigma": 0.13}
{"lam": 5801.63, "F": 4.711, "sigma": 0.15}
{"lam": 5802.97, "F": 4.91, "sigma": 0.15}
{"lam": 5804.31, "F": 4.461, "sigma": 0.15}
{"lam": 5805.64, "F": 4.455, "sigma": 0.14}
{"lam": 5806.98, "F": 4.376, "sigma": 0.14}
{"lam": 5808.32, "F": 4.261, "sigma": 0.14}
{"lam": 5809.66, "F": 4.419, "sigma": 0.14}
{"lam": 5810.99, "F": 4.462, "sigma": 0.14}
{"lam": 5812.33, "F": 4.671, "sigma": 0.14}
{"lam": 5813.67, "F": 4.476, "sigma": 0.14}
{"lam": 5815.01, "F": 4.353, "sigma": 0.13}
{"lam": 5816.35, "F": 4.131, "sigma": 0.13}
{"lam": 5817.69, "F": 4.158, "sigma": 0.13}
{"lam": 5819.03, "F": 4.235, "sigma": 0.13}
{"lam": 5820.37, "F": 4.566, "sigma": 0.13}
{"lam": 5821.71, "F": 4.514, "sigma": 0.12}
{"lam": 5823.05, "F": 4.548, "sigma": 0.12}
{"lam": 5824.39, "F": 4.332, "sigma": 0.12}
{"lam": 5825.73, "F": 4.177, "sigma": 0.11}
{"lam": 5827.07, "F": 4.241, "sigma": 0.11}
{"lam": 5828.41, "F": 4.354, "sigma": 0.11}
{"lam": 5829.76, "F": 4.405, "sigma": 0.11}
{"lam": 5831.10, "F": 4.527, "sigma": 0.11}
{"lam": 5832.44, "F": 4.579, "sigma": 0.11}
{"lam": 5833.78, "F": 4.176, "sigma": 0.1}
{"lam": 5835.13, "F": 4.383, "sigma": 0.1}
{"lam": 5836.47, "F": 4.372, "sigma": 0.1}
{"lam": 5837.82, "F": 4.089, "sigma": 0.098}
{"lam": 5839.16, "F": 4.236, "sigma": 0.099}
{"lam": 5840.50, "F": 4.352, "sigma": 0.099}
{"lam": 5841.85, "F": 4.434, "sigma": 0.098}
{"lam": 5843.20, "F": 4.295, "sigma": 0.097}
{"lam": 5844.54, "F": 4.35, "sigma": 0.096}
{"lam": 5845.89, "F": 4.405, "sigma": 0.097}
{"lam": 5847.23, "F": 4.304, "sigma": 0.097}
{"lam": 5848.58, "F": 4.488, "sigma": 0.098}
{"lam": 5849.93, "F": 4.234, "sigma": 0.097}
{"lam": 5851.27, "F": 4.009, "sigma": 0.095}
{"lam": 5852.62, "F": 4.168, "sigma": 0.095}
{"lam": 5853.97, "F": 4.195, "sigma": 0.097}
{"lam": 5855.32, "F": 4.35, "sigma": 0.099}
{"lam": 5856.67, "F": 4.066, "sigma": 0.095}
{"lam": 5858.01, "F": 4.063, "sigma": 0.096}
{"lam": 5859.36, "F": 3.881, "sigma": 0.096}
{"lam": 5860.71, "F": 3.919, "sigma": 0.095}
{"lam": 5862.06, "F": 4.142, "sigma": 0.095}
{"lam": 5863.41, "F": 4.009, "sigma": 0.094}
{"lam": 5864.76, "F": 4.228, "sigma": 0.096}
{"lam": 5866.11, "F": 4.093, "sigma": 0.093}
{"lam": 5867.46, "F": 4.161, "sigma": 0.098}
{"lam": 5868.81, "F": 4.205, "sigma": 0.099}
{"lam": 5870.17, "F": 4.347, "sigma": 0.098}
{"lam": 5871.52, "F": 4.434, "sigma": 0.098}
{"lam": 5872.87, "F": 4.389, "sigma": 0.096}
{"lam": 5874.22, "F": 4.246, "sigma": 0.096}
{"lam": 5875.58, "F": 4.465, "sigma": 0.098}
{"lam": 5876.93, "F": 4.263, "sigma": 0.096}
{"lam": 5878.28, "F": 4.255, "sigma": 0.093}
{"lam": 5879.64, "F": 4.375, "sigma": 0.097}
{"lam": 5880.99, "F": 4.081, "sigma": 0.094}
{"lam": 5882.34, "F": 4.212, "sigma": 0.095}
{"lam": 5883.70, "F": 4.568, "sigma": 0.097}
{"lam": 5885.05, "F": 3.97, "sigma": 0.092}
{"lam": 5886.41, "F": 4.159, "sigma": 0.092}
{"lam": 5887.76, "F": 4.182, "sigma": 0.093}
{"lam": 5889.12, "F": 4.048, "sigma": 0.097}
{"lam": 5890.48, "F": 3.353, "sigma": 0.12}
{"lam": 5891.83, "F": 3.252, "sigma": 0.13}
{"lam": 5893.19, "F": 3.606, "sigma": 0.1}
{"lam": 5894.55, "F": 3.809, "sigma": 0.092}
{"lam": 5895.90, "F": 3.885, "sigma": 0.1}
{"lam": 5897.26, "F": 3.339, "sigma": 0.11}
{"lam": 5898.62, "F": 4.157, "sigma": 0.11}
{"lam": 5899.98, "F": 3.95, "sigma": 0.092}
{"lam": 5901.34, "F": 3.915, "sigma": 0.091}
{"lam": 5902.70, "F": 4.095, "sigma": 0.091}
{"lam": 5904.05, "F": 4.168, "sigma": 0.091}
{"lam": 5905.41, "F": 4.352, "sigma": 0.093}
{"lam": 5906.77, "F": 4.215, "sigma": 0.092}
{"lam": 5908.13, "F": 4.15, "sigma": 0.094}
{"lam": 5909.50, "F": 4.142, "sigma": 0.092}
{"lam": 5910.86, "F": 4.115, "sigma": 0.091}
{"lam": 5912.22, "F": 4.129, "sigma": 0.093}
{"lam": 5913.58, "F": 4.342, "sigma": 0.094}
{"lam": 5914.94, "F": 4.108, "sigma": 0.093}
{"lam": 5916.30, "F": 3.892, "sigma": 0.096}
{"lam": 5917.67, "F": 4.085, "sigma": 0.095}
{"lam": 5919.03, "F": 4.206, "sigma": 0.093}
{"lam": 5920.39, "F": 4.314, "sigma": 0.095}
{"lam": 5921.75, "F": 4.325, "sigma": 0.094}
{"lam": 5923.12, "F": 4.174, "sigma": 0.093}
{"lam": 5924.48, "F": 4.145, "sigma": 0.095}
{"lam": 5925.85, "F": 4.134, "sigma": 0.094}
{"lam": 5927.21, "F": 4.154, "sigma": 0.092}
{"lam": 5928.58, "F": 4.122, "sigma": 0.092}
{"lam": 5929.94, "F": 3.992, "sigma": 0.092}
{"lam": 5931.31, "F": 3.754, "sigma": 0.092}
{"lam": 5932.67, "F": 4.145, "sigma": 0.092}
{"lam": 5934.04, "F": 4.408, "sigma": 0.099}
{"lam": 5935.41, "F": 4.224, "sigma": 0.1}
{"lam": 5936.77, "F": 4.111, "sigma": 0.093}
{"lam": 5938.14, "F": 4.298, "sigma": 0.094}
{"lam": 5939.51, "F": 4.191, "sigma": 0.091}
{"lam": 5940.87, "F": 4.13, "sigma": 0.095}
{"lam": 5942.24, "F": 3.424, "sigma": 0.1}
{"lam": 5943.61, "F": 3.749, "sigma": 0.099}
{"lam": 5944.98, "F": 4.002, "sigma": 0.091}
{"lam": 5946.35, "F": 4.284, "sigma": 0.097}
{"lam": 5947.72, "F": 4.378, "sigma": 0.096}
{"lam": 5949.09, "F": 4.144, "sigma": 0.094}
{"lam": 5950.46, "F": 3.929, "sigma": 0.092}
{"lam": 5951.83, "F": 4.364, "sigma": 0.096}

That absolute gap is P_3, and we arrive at 0.216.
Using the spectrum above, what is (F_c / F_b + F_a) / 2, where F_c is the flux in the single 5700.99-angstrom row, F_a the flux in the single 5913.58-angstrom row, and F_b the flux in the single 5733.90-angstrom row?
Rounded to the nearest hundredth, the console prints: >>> 2.71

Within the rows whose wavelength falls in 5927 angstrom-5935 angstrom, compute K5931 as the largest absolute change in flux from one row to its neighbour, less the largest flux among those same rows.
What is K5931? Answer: -4.02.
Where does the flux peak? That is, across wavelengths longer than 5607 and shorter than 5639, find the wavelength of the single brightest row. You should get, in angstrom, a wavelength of 5629.25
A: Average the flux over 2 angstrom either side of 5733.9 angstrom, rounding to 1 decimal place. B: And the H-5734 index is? 4.7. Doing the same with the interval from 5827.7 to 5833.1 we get 4.5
